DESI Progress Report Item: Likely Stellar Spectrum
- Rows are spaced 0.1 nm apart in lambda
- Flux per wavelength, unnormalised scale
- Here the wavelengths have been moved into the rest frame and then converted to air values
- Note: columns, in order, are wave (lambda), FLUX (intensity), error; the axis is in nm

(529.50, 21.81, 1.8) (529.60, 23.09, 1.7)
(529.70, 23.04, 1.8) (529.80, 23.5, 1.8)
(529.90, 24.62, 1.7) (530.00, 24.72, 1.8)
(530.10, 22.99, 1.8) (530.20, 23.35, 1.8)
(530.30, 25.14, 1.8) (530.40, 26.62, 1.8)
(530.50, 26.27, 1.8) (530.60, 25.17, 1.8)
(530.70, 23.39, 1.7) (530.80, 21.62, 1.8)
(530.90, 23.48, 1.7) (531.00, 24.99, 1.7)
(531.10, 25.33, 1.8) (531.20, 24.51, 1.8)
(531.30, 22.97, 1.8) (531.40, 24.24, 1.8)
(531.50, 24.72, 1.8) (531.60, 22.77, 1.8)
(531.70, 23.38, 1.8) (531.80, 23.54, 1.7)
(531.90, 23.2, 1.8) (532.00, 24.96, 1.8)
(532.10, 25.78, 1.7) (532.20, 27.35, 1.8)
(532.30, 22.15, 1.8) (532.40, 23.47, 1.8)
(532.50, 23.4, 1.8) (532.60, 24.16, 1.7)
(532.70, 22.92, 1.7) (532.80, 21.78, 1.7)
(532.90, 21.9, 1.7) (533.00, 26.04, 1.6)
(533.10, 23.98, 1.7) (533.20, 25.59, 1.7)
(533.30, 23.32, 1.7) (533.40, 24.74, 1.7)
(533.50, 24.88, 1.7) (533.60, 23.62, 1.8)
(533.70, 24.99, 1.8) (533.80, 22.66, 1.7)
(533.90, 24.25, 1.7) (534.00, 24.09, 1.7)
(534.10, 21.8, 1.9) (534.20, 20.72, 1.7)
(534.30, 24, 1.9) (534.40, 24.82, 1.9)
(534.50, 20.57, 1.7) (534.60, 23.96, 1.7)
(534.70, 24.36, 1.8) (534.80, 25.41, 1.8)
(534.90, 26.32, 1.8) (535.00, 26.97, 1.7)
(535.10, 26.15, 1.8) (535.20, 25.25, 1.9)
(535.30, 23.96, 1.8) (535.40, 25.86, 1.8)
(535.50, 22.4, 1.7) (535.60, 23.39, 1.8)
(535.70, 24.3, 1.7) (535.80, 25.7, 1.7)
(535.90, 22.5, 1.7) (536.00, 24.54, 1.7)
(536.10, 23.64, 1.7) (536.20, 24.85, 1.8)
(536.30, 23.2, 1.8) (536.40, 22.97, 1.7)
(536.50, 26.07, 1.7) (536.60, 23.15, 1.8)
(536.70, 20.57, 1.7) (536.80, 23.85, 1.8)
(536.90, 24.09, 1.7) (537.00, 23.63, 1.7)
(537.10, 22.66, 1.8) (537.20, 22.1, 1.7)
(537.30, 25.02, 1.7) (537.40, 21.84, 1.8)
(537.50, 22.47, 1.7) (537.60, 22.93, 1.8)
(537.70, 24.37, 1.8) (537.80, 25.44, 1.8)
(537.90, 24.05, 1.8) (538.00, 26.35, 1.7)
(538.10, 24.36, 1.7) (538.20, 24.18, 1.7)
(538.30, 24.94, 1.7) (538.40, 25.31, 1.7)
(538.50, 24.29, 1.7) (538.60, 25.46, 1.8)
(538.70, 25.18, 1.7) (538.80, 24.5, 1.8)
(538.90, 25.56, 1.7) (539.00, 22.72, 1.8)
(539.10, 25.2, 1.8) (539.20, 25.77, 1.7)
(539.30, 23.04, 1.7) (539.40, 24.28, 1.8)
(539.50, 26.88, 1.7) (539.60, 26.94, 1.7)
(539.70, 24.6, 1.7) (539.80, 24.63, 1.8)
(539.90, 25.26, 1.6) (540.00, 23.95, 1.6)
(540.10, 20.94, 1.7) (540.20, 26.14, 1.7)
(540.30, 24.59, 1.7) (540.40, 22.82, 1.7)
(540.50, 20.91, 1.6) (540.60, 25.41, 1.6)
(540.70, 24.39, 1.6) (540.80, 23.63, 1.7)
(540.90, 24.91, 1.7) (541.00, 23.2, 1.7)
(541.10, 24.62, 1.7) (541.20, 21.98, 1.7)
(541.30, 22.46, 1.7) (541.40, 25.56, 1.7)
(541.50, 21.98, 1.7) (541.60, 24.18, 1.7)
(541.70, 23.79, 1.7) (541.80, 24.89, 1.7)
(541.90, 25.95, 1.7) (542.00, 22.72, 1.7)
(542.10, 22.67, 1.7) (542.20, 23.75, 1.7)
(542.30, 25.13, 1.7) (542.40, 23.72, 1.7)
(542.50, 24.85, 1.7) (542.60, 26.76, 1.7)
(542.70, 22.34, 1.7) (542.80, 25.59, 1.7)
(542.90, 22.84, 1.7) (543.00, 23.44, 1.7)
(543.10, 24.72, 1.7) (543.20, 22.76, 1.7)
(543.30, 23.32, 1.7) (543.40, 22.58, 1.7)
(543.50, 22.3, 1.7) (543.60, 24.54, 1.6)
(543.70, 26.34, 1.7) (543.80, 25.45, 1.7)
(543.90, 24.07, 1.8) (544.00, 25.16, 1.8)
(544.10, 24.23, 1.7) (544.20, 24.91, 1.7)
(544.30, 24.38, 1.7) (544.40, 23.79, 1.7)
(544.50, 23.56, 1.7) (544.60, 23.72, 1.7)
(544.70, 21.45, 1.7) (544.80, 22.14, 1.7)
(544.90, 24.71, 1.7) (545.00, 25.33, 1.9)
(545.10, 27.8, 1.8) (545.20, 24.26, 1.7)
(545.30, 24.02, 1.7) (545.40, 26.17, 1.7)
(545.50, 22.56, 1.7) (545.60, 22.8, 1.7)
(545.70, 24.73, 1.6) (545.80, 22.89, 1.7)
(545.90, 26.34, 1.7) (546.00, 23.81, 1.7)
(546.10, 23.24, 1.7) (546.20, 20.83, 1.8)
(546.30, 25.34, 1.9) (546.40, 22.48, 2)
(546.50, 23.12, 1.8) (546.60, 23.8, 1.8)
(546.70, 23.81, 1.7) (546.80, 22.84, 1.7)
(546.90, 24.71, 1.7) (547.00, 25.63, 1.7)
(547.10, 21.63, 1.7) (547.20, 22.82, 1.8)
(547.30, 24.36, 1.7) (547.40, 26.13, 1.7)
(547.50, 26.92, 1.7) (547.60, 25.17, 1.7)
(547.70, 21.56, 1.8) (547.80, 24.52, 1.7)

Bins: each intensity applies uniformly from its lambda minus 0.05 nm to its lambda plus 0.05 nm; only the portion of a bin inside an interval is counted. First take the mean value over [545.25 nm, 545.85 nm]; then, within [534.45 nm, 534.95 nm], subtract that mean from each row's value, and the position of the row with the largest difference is 534.90 nm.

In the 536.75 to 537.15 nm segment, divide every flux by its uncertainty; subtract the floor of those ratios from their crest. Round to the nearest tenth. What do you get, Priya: 1.6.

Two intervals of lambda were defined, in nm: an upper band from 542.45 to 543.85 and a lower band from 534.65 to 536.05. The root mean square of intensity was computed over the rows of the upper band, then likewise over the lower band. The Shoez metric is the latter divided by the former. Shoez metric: 1.03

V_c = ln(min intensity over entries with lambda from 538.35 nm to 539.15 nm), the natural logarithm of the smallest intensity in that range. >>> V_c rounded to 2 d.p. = 3.12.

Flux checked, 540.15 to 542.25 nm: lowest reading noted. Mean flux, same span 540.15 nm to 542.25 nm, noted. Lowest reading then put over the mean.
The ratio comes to 0.88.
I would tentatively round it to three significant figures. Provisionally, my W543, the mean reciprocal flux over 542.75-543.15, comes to 0.0415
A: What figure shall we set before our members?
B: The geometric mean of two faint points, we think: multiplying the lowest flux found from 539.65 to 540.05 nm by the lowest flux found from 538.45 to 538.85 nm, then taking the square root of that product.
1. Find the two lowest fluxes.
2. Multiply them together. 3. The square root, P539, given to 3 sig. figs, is 24.1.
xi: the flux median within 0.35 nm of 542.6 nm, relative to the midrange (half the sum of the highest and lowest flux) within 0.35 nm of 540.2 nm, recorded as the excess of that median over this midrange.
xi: 1.3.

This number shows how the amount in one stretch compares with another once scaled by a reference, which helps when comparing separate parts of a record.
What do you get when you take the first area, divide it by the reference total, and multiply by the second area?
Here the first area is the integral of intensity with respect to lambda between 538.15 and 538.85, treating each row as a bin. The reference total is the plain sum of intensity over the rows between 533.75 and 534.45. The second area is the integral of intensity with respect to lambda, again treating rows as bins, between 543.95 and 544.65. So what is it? 1.82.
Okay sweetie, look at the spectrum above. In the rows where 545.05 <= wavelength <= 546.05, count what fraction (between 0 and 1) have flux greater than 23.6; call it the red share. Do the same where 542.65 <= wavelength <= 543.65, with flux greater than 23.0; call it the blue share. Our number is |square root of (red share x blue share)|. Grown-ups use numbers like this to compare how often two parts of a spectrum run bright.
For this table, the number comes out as 0.592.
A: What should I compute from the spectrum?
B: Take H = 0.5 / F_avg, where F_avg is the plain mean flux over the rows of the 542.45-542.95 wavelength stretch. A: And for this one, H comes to 0.0204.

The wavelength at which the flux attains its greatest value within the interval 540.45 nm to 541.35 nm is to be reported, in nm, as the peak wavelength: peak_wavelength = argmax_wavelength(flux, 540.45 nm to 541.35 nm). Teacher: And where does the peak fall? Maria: 540.60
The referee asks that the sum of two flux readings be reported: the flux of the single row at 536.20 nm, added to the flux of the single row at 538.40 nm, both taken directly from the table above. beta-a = 50.2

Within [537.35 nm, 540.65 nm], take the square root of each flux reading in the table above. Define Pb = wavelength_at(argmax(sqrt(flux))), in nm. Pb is 539.60 nm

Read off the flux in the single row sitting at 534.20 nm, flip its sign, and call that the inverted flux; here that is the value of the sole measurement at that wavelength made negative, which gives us -20.7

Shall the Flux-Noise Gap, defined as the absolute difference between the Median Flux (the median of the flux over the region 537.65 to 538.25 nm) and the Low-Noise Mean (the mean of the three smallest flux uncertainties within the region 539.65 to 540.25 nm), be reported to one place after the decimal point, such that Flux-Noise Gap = 22.7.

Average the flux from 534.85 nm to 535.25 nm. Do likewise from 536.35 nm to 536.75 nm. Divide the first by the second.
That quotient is 1.13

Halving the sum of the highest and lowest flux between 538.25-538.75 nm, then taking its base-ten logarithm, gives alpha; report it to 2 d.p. 1.40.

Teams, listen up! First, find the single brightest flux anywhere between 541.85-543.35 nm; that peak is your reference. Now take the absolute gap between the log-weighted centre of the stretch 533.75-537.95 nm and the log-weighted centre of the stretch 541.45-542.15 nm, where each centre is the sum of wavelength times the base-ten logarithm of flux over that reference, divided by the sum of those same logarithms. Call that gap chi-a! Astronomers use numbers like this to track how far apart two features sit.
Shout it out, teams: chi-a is 5.91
